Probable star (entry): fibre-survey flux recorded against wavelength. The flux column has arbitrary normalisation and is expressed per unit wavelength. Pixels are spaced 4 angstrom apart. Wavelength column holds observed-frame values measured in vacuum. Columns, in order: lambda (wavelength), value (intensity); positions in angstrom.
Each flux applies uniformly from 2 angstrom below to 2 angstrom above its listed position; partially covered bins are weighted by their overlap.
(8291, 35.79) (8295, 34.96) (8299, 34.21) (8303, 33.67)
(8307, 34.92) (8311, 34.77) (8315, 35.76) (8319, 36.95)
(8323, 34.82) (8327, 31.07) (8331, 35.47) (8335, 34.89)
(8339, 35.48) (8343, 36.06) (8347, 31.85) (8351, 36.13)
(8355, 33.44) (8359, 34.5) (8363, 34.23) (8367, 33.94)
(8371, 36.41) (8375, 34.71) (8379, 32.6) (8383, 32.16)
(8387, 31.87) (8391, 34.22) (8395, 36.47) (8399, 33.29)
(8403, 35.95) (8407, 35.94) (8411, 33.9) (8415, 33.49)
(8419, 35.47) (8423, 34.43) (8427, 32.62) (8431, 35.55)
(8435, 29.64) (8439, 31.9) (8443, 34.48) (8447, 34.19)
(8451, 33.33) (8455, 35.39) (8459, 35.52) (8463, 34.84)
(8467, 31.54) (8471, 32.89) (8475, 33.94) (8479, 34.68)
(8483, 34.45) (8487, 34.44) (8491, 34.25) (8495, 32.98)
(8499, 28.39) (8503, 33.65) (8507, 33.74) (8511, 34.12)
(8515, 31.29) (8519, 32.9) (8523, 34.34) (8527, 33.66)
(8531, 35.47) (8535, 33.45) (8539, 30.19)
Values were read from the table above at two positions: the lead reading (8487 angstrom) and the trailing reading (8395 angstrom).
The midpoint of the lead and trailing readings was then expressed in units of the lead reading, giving 1.03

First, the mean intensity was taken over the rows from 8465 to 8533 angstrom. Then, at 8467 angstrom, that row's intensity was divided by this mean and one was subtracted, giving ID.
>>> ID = -0.054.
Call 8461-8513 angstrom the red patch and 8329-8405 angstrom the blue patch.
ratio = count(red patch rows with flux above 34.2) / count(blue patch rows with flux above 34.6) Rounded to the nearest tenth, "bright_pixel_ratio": 0.6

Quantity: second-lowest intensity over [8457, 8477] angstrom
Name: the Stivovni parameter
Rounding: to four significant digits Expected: 32.89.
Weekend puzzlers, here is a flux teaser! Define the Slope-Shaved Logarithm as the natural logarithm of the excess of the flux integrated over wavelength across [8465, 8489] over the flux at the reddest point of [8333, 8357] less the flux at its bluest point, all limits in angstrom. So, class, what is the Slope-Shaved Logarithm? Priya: 6.70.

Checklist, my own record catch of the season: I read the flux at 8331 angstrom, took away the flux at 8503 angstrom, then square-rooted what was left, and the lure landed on 1.35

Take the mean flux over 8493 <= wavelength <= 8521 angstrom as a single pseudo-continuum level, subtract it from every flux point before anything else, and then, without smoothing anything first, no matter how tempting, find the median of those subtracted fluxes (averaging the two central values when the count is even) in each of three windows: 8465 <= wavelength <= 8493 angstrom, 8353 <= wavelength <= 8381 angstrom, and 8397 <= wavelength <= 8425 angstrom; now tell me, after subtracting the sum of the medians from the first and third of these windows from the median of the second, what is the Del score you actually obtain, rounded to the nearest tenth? -2.0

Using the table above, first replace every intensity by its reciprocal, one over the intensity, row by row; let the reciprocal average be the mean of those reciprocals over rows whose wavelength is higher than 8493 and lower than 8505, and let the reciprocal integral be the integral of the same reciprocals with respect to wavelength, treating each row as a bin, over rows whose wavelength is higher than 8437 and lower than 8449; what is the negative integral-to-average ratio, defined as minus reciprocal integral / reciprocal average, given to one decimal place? -11.3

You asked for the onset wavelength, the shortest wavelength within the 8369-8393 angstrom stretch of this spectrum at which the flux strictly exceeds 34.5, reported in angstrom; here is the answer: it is 8371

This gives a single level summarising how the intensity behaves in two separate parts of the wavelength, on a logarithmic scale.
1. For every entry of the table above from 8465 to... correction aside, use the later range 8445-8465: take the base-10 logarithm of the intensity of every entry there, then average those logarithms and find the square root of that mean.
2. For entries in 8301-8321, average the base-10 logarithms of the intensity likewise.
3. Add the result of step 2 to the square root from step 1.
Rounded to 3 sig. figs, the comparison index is 2.79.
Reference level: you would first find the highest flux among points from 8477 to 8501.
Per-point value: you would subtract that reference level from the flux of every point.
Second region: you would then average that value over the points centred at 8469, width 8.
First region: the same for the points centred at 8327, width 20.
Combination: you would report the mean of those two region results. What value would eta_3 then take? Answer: -1.3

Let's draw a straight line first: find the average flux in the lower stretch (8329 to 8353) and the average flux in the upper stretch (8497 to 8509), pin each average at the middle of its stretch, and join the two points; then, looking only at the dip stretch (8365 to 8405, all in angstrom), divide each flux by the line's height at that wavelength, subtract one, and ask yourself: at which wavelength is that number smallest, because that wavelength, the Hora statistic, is 8387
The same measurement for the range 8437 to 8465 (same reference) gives 8439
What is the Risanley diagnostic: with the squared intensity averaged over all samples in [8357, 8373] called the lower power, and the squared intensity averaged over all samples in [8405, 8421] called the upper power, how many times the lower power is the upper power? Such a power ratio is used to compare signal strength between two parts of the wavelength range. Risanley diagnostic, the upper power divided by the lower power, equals 0.996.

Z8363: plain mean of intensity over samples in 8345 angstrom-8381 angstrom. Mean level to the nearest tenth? 34.2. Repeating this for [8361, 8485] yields 34.0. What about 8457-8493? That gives 34.1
